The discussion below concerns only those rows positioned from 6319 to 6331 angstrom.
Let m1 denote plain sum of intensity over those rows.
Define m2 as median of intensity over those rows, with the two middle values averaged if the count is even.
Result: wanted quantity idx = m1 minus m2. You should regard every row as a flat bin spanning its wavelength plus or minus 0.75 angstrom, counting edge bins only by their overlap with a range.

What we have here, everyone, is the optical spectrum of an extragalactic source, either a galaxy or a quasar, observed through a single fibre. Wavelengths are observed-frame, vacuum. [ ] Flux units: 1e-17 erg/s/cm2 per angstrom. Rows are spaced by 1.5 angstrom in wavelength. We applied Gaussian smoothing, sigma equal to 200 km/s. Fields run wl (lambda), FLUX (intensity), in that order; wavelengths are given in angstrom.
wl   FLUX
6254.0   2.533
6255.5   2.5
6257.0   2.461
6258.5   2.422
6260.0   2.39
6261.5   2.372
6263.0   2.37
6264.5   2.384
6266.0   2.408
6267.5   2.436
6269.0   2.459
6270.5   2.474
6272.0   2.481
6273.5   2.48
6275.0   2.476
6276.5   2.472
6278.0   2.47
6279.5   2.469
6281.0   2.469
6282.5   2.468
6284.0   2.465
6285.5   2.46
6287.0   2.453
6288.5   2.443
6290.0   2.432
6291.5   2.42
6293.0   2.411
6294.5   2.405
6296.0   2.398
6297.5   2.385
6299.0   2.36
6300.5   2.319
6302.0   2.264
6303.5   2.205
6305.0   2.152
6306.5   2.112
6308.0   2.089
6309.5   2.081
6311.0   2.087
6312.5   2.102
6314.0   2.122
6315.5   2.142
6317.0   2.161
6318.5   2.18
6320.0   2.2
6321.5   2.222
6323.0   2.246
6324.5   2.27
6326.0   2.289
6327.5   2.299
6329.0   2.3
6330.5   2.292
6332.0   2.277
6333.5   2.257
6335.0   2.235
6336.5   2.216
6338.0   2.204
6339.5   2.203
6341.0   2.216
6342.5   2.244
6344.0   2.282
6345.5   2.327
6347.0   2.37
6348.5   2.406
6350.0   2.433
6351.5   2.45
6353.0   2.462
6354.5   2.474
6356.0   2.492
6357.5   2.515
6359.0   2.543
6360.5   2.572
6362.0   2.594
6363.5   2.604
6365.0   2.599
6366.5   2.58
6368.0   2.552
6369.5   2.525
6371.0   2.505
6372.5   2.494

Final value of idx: 15.8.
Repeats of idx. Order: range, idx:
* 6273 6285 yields 17.3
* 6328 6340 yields 15.7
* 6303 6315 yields 14.8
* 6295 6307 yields 15.9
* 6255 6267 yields 16.9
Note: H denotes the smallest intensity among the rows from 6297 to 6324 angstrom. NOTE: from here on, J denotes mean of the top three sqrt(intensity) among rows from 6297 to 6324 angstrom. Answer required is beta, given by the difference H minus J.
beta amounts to 0.55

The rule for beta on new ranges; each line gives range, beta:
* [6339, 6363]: 0.60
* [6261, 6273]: 0.80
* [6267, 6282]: 0.86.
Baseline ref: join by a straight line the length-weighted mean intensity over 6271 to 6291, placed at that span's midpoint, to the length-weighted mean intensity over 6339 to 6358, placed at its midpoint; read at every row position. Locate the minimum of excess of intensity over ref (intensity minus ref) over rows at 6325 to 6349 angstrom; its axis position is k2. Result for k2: 6338.0 angstrom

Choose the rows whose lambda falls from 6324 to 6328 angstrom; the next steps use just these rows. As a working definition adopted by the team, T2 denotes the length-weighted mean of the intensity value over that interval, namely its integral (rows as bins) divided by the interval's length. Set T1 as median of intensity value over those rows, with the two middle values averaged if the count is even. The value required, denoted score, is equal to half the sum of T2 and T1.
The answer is 2.29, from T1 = 2.29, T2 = 2.29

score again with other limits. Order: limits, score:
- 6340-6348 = 2.29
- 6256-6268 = 2.40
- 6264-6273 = 2.45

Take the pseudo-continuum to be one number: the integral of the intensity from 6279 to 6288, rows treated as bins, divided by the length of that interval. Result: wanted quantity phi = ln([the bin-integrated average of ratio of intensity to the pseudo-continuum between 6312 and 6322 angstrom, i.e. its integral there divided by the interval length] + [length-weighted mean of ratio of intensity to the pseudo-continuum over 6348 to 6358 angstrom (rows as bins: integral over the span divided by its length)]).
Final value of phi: 0.63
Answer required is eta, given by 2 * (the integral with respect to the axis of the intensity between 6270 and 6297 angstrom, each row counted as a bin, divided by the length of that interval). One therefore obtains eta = 4.90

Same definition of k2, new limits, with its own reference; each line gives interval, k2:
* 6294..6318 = 6309.5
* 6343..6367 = 6344.0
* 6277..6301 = 6300.5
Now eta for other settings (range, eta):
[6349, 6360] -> 4.96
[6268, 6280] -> 4.94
